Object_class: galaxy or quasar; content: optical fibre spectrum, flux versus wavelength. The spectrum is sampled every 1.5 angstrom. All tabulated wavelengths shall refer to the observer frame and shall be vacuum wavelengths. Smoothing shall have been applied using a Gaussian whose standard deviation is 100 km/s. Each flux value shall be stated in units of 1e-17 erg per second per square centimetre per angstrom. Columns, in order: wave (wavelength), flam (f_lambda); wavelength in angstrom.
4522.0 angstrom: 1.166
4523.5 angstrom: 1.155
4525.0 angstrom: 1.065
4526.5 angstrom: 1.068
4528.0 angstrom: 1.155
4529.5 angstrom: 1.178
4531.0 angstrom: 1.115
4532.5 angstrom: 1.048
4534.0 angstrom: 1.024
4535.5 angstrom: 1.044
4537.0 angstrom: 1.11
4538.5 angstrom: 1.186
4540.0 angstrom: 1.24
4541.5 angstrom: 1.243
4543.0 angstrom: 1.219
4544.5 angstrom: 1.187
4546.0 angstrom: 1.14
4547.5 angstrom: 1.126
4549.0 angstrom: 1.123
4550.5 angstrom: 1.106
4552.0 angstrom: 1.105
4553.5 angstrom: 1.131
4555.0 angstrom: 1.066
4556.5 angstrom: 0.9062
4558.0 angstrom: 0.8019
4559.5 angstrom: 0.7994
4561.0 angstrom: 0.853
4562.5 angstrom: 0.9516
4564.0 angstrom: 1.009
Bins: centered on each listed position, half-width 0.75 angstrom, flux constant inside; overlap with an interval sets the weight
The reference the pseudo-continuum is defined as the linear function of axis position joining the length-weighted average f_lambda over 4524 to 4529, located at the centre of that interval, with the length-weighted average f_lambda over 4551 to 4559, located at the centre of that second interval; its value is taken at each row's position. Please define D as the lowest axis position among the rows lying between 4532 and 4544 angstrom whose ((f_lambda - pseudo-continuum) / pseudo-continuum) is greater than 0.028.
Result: 4537.0 angstrom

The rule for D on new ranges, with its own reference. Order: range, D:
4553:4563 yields 4553.5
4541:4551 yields 4541.5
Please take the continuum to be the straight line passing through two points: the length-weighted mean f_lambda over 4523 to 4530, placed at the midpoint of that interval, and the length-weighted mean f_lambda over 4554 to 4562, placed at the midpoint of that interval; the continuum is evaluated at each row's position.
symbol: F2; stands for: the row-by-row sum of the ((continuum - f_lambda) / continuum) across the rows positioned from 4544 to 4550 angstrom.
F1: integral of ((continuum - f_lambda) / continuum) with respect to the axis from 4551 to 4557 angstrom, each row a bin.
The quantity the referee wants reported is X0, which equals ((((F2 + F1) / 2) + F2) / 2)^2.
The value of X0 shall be 0.54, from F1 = -0.88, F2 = -0.7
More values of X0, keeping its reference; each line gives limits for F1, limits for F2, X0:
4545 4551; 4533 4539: 0.13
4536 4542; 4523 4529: 0.03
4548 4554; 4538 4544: 0.76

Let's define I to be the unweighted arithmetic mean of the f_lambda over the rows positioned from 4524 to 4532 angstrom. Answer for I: 1.12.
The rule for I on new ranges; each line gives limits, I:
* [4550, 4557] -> 1.06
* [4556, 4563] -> 0.86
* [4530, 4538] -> 1.07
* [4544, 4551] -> 1.14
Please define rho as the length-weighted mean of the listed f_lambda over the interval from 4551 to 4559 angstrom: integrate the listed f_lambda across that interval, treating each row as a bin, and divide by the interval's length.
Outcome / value 1.00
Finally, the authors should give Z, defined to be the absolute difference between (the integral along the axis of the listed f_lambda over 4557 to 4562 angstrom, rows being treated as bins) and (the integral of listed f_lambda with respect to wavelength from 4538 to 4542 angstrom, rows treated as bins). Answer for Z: 0.8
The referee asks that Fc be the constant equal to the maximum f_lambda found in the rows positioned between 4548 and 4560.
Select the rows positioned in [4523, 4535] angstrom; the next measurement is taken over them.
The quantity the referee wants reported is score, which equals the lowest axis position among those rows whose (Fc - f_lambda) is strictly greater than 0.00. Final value 4525.0 angstrom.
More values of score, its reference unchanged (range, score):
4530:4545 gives 4531.0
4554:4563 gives 4555.0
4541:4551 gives 4547.5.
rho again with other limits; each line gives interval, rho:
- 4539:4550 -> 1.18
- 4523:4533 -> 1.11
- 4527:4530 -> 1.16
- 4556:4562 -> 0.84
